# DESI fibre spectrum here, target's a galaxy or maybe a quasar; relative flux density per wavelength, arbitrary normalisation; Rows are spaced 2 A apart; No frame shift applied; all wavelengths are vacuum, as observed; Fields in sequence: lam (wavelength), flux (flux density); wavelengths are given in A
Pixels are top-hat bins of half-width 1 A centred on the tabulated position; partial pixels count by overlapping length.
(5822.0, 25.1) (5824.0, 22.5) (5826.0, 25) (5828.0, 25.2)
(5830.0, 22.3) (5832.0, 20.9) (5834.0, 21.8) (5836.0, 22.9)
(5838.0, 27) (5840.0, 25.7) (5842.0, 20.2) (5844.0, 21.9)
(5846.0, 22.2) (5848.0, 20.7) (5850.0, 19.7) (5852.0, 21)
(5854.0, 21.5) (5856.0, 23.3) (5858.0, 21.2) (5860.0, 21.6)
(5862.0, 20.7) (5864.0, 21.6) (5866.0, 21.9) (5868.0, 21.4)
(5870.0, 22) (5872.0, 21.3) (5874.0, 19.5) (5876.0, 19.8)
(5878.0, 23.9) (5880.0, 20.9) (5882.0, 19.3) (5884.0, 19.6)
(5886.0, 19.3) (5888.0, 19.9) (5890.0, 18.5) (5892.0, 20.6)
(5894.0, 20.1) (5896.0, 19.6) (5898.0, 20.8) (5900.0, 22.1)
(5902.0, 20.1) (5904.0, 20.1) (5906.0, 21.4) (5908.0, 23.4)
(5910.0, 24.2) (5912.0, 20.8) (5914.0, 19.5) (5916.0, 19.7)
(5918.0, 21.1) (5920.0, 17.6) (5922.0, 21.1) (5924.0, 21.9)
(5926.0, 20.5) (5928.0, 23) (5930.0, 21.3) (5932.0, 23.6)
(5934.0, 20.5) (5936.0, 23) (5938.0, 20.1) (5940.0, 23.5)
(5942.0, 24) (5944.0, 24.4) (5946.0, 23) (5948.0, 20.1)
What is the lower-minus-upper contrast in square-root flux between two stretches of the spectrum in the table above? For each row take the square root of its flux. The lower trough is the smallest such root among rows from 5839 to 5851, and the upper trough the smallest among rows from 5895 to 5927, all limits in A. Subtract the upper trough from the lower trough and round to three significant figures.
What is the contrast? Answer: 0.243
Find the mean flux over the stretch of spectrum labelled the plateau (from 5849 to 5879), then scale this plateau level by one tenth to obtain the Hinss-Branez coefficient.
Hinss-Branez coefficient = 2.14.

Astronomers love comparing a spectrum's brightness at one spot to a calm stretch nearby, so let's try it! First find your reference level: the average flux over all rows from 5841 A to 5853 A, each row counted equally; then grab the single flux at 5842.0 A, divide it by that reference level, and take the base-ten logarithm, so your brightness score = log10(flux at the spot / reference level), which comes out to -0.016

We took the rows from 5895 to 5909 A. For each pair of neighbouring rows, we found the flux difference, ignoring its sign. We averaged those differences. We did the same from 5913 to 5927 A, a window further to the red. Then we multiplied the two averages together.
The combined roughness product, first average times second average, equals 2.3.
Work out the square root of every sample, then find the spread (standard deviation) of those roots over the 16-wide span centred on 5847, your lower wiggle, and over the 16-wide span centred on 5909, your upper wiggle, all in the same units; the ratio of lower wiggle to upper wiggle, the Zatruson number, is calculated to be 1.03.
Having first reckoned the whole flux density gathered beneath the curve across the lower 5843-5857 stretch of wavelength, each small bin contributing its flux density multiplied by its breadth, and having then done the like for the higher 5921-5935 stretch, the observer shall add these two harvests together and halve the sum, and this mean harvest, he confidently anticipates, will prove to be 302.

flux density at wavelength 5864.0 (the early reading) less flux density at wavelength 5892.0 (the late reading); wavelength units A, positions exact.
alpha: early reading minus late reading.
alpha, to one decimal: 1.0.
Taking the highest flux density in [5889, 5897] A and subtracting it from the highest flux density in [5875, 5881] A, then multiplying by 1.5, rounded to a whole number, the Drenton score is 5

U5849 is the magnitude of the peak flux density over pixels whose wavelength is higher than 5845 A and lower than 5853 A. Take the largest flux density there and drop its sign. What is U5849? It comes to 22.2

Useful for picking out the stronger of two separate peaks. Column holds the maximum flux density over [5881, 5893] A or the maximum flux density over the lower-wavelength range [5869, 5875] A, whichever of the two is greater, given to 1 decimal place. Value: 22.0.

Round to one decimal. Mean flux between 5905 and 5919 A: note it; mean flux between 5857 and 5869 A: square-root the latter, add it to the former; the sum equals 26.1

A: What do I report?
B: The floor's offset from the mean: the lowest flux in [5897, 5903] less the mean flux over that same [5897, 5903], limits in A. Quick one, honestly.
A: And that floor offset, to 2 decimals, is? -0.90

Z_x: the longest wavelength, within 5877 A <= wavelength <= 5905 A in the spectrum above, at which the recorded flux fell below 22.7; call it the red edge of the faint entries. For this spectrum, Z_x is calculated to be 5904.0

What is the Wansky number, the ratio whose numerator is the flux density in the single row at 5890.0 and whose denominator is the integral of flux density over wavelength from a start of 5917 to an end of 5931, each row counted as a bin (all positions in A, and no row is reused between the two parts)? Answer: 0.063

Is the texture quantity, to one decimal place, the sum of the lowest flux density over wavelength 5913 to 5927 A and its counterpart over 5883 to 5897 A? 36.1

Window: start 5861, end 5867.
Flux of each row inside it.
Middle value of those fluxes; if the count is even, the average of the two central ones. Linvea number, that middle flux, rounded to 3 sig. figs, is 21.6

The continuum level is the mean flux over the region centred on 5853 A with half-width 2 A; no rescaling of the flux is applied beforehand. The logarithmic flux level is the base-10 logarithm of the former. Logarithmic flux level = 1.33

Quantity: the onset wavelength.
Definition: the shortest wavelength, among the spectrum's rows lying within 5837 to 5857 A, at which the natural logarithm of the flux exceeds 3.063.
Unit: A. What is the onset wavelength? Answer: 5838.0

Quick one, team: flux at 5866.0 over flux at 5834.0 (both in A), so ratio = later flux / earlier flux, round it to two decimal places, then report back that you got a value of 1.00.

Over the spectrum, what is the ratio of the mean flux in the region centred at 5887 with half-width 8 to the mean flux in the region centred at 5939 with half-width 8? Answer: 0.87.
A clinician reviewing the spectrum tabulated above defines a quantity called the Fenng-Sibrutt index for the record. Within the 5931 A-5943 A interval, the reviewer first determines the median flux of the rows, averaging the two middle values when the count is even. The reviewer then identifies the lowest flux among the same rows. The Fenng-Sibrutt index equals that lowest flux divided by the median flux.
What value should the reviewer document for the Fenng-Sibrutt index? 0.865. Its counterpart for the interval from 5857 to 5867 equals 0.958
